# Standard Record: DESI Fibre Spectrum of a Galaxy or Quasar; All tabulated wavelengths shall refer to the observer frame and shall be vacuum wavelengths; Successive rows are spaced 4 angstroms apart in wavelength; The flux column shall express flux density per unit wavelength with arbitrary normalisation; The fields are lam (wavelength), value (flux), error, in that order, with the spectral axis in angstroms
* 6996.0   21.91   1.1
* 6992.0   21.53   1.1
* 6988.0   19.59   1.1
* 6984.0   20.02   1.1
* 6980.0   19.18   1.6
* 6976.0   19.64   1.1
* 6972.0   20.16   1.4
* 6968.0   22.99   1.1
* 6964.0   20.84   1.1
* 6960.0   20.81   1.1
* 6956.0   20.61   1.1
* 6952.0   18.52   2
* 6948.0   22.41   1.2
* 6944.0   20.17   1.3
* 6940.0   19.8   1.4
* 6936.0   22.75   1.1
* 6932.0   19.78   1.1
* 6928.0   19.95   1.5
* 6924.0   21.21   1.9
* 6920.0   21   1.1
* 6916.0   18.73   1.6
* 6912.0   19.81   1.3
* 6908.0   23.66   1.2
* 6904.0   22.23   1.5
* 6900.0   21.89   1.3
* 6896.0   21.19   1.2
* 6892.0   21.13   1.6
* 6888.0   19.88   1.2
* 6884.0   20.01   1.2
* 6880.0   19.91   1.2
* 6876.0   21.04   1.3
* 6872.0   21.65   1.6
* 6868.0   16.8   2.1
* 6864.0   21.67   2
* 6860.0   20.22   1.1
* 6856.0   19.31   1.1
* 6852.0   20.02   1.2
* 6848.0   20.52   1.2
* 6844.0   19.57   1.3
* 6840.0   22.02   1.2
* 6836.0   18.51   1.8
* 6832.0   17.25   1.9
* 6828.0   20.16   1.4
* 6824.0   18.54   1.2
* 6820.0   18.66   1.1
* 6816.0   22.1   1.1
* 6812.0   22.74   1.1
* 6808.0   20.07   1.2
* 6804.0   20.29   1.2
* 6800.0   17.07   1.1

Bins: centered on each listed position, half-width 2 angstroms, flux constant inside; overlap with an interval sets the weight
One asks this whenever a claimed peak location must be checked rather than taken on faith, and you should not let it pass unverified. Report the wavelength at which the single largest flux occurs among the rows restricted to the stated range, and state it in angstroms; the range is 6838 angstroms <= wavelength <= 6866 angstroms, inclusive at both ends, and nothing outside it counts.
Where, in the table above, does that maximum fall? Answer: 6840.0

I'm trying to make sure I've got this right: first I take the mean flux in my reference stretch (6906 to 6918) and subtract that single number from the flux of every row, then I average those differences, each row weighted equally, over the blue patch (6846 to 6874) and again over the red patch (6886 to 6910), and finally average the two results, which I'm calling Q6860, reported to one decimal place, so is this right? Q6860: 0.1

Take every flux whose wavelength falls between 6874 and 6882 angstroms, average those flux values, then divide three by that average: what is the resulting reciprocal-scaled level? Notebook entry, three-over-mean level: 0.147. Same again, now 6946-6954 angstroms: 0.147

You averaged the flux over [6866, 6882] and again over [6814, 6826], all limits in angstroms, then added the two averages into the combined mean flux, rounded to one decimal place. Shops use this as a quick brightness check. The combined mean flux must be 39.6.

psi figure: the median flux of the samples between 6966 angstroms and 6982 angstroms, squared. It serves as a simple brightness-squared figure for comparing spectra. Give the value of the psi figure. 396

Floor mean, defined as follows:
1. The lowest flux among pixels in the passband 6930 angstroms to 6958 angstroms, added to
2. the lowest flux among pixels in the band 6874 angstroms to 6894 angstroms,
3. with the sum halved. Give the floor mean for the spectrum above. 19.2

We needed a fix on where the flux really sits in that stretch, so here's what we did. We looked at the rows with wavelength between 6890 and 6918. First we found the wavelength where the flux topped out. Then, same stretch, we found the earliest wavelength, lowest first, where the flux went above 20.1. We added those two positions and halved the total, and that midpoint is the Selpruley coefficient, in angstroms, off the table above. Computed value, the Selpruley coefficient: 6900 angstroms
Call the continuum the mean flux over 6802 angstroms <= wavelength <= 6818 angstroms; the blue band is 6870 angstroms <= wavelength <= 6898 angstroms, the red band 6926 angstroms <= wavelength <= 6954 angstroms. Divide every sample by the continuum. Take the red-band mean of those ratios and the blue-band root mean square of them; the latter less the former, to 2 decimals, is 0.01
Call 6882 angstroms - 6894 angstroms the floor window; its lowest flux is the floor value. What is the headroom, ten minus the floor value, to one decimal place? -9.9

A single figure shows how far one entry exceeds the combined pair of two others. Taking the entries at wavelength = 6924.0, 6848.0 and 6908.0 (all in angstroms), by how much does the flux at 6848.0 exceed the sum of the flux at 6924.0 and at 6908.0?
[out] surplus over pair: -24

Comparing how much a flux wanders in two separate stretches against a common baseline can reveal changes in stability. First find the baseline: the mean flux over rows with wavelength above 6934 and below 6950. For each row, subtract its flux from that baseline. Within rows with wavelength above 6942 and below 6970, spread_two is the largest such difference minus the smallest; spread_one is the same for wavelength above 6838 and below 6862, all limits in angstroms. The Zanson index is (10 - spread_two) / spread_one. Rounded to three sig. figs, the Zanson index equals 2.04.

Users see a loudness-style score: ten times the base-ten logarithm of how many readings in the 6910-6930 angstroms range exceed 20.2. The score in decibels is 3.0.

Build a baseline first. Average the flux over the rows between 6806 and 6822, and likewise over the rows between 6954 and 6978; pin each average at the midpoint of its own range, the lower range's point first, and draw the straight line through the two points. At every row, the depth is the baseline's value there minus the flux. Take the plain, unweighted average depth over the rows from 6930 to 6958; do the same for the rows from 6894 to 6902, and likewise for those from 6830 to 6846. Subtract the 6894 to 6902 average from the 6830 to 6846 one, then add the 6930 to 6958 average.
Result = 2.5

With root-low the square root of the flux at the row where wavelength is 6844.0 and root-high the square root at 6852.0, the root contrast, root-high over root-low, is 1.01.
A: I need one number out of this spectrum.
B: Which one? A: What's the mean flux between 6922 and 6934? 20.3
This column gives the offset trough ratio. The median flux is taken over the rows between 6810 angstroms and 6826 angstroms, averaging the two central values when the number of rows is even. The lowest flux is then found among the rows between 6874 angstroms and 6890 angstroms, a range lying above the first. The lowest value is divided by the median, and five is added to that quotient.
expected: 5.98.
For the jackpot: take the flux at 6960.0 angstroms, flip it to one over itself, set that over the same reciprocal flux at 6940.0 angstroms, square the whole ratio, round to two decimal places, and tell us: 0.91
